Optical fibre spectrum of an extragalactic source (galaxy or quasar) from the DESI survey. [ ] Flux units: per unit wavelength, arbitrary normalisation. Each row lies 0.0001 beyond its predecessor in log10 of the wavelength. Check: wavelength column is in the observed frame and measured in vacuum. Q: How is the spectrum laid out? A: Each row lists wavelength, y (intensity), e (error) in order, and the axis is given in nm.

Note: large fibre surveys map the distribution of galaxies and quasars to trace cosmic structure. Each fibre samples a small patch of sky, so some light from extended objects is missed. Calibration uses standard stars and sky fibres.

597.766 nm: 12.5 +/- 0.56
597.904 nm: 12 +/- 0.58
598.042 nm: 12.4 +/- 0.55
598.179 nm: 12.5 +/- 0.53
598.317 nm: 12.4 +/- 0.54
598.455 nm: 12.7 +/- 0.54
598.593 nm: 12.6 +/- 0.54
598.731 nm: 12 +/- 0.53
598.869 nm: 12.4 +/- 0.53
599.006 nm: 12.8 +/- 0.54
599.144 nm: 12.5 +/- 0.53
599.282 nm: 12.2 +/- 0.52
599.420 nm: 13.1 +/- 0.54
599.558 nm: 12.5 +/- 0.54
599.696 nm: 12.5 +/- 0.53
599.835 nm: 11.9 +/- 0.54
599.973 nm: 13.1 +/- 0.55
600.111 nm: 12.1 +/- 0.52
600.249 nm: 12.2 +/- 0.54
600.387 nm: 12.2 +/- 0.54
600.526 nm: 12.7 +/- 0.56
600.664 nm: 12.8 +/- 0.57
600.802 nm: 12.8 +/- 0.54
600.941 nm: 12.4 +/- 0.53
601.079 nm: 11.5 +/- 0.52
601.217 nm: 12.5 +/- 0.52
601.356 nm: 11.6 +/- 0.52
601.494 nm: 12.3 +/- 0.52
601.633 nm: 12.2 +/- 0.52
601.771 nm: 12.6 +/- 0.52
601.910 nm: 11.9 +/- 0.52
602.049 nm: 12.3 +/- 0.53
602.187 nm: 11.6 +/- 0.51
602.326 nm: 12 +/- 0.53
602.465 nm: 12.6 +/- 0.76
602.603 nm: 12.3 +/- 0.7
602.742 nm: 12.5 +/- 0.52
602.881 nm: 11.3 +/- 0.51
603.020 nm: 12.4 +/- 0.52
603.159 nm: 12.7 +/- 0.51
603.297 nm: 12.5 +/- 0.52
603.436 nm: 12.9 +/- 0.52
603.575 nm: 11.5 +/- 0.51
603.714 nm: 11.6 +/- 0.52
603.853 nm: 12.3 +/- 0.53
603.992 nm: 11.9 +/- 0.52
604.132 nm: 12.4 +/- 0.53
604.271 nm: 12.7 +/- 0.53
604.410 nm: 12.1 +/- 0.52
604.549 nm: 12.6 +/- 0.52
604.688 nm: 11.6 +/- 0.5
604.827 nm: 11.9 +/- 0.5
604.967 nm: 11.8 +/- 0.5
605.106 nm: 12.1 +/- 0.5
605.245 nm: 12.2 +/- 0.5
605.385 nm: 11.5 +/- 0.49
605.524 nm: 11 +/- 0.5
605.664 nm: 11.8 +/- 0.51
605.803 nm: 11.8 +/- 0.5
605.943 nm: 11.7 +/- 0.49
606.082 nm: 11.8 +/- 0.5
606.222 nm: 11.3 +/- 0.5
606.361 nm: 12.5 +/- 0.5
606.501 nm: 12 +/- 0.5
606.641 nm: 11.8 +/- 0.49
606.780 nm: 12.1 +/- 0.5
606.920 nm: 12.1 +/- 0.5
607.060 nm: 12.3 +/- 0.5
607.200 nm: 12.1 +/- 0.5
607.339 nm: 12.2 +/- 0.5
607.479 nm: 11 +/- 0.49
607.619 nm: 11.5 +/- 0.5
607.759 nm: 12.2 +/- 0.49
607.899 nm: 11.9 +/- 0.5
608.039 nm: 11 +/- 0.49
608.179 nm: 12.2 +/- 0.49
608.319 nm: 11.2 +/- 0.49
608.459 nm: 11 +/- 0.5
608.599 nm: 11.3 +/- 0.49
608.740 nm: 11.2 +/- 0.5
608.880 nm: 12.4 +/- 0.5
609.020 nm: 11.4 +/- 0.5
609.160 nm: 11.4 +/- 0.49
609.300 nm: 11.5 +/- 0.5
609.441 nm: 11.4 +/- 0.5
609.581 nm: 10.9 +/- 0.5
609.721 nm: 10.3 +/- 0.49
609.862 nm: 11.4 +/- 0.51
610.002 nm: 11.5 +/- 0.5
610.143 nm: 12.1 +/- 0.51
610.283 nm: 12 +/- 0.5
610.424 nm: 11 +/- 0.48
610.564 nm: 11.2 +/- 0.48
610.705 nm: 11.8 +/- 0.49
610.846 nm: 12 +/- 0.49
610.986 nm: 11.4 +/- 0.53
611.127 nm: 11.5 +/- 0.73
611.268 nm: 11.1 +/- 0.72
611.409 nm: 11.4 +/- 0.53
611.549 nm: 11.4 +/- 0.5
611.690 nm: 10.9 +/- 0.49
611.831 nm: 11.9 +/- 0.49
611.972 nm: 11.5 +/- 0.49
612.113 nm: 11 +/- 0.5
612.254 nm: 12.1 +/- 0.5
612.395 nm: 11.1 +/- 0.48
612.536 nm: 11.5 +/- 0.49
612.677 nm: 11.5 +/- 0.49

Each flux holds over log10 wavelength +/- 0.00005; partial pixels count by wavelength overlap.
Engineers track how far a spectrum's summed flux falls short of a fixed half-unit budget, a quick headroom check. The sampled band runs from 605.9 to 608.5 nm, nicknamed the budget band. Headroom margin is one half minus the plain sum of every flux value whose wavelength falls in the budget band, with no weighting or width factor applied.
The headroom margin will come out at -223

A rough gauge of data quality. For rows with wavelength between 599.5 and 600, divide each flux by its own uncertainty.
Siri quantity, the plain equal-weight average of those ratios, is 23.1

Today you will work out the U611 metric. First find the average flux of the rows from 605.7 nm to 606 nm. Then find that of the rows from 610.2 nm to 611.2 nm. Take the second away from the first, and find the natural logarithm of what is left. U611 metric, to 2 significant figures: -1.6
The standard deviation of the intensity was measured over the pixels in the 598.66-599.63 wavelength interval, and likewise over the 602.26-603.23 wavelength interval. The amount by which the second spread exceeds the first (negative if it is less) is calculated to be 0.11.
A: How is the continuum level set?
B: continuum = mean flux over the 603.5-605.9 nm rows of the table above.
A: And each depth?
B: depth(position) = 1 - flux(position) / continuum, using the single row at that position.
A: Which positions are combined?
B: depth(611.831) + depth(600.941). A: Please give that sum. -0.04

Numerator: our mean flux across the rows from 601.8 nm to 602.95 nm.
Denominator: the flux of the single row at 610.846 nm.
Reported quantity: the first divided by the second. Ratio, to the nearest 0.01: 1.01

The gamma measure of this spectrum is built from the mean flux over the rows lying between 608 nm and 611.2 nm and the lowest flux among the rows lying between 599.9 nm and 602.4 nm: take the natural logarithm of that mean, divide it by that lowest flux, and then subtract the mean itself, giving -11.2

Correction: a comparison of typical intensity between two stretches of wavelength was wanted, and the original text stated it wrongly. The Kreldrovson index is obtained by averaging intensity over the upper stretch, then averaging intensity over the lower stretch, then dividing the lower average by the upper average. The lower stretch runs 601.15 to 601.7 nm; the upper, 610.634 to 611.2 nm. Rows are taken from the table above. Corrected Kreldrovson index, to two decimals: 1.04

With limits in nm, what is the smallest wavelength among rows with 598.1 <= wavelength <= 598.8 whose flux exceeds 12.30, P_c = 598.179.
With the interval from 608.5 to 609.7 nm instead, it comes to 608.880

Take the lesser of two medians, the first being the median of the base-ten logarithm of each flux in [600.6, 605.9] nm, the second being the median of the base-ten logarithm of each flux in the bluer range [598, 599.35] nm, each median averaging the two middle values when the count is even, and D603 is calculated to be 1.09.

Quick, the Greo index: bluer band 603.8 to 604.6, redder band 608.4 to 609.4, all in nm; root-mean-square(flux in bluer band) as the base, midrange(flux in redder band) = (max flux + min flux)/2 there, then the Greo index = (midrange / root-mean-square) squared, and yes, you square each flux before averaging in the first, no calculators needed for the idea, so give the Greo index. 0.899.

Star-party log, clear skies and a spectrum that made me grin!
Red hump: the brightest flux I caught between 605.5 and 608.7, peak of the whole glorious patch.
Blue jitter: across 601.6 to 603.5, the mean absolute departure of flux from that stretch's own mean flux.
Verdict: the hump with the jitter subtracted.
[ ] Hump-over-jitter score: 12.2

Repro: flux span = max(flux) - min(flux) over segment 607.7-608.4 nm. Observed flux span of 1.20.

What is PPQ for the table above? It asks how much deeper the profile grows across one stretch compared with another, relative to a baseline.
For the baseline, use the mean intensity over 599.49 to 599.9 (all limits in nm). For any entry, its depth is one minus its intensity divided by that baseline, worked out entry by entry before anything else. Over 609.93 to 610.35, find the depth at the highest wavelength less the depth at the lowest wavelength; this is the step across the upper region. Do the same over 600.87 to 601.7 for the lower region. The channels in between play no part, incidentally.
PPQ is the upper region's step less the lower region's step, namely -0.057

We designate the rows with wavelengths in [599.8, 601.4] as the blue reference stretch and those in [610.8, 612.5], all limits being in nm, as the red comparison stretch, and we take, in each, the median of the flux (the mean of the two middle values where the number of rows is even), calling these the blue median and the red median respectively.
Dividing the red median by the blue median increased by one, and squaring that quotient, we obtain 0.735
